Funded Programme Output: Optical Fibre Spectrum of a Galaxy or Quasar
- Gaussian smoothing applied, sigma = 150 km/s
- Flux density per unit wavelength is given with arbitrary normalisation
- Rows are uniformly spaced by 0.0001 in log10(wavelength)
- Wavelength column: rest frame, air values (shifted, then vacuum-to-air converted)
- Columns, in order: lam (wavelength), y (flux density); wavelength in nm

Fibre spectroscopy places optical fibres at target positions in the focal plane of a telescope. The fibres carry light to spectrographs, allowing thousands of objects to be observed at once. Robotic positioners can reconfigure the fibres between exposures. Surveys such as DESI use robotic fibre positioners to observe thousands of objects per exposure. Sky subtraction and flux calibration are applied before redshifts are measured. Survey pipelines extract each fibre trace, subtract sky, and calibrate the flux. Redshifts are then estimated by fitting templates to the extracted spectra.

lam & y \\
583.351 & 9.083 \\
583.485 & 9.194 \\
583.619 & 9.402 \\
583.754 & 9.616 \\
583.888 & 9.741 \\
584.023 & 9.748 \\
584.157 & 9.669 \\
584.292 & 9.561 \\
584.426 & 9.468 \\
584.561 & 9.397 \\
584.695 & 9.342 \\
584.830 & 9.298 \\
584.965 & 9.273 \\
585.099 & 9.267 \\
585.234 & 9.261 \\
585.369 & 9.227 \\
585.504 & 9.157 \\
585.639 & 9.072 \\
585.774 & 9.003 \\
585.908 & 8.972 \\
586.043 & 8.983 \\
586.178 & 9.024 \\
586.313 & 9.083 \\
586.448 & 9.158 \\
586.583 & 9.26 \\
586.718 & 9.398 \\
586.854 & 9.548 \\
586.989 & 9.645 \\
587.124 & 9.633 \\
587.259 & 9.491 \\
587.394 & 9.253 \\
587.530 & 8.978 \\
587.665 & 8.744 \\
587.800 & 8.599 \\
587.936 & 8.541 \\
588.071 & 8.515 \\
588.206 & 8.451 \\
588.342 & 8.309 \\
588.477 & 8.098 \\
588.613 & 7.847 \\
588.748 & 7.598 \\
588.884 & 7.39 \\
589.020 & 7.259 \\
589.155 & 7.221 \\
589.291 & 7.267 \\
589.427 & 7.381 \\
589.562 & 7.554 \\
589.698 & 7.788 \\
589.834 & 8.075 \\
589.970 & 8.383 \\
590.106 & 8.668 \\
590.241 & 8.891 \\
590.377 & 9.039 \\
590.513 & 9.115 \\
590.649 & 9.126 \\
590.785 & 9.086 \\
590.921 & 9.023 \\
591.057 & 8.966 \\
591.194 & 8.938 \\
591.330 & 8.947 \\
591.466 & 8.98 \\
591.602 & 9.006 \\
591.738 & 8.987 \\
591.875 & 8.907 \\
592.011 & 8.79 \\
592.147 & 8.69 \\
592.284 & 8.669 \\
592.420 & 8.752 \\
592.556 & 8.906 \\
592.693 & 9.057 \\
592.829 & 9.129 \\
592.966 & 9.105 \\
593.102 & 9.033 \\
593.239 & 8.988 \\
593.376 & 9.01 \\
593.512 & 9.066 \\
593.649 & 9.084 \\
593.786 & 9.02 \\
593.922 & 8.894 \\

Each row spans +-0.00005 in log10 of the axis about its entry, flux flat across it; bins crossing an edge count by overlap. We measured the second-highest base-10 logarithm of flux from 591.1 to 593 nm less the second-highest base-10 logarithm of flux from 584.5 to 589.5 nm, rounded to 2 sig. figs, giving -0.024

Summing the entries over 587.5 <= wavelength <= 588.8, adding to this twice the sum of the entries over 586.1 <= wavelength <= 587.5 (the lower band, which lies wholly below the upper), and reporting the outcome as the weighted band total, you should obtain 271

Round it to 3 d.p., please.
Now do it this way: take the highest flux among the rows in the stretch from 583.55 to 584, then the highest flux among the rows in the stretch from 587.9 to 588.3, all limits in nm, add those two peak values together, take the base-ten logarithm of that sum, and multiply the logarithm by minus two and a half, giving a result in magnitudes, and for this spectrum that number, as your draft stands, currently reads -3.155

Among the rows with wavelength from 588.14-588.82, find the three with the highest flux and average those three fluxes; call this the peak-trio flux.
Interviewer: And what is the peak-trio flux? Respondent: 8.29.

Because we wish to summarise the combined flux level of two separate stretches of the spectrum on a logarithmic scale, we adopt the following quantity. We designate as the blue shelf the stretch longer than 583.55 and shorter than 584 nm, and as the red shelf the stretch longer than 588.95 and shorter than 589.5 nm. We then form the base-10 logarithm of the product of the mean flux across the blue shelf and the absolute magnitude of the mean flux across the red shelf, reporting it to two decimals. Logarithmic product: 1.84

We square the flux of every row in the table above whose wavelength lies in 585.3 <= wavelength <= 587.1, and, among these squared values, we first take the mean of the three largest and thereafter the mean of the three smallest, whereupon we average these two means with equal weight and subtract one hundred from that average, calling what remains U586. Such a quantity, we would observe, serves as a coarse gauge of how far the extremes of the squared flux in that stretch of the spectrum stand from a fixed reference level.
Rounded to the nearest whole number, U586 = -14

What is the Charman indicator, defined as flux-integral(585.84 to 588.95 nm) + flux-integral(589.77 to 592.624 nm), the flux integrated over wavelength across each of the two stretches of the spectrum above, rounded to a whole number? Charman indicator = 53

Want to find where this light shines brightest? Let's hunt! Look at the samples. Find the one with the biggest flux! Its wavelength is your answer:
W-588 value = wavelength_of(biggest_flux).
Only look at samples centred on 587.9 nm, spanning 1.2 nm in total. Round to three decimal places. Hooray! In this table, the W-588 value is 587.394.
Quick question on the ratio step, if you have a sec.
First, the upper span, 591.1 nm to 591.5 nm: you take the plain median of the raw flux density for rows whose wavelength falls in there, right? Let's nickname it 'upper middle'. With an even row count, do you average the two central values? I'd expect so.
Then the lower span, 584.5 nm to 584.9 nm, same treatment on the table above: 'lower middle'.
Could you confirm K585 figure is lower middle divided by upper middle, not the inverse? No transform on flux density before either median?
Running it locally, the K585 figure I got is 1.04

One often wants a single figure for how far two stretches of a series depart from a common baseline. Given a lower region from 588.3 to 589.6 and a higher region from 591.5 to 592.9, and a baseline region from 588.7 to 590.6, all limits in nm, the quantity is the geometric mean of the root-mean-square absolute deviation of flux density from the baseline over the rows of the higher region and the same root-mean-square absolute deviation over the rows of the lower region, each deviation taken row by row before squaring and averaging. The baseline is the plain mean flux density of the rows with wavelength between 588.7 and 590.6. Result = 0.70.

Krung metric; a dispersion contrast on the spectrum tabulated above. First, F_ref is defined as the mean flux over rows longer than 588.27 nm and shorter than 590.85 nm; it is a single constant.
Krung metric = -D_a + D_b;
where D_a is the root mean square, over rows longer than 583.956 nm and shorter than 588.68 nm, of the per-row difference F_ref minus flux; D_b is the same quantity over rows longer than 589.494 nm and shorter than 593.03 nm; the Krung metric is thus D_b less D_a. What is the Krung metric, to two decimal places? -0.29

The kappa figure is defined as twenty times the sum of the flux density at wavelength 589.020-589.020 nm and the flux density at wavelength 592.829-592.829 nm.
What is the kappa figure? 328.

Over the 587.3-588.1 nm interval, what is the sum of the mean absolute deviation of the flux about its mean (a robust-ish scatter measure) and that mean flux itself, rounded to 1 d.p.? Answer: 9.0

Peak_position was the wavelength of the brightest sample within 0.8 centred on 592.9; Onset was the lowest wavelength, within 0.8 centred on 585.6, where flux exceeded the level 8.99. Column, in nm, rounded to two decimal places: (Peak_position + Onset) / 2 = 589.03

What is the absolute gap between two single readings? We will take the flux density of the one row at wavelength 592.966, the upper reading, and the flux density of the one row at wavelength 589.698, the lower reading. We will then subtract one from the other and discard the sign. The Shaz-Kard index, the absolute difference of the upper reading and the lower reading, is 1.3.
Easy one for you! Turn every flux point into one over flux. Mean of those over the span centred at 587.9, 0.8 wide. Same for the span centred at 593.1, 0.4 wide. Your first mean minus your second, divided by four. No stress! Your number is 0.001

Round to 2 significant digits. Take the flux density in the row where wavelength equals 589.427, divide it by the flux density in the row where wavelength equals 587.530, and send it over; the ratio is 0.82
